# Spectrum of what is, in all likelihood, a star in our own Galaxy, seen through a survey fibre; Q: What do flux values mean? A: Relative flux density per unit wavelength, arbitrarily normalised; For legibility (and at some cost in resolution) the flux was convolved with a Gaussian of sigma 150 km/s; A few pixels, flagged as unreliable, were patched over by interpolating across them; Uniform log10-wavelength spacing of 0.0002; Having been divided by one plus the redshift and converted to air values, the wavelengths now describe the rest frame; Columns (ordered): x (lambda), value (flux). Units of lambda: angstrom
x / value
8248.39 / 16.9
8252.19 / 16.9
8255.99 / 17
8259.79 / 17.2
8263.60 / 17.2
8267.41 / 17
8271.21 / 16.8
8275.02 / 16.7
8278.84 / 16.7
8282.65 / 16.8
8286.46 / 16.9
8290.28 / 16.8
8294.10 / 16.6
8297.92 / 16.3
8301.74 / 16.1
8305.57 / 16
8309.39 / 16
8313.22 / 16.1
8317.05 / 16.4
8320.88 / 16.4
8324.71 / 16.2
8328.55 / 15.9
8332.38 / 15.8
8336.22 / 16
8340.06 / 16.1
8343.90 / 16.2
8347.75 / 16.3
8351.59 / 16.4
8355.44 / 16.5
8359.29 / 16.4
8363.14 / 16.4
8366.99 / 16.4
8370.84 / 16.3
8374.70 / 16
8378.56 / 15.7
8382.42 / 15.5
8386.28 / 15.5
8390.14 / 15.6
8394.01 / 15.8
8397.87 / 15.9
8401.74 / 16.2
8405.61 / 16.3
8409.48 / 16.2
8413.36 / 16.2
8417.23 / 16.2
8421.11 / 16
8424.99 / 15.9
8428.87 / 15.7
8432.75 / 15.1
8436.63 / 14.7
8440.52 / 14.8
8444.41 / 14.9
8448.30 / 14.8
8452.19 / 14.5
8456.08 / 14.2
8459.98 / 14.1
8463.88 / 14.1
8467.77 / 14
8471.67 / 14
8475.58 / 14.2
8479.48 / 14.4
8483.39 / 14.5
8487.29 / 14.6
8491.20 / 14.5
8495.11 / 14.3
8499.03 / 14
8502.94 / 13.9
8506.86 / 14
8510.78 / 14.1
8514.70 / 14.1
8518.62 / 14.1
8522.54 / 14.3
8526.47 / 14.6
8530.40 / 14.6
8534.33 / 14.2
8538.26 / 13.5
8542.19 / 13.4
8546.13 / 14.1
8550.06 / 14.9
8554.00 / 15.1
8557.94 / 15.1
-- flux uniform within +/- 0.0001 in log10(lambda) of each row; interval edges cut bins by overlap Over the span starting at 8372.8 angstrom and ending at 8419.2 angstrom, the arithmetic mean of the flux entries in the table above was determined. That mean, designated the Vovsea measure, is 15.9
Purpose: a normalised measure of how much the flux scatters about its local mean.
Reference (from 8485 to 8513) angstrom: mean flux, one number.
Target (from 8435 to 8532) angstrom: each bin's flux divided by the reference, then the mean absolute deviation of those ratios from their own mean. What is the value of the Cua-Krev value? 0.018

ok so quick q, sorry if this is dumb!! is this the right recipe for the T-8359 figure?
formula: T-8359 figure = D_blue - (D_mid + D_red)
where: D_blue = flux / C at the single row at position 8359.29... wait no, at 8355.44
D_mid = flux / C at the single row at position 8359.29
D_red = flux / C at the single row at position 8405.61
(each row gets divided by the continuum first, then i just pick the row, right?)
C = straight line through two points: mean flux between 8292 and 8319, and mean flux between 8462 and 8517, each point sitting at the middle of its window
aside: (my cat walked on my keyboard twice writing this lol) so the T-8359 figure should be -1.07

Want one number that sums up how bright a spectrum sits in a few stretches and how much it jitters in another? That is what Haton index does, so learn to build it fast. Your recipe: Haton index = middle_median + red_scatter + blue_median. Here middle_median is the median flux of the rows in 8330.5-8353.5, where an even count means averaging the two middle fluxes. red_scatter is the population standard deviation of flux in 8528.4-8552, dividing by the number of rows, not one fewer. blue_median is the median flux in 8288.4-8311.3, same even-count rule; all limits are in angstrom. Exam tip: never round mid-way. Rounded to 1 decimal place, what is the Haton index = 32.9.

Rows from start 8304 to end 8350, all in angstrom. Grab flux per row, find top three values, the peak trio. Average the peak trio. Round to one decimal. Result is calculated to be 16.4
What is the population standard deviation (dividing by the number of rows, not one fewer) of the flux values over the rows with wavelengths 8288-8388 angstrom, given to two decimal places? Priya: 0.31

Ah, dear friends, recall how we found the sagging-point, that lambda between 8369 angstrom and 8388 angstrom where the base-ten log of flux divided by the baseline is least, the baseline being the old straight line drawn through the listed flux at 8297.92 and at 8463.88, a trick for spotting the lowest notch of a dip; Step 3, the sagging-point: 8382.42 angstrom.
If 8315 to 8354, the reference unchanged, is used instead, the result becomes 8332.38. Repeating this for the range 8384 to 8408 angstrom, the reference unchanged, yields 8386.28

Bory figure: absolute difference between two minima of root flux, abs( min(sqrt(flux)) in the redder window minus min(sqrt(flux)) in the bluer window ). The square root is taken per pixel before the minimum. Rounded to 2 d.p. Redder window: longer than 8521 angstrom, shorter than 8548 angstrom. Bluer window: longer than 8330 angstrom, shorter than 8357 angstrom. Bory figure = 0.31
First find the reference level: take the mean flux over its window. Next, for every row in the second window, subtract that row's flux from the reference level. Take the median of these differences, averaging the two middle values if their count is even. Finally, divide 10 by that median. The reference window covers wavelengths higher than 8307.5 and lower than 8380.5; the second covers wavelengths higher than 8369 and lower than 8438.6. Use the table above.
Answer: 35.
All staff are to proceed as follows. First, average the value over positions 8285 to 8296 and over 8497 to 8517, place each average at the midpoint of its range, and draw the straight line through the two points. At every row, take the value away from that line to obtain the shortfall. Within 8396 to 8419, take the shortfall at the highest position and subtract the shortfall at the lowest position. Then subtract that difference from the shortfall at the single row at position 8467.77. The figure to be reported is 1.1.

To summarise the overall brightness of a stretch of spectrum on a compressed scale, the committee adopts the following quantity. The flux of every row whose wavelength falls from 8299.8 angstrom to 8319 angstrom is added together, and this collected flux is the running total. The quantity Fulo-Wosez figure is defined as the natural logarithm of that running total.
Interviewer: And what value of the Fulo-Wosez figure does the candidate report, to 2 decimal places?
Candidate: 4.39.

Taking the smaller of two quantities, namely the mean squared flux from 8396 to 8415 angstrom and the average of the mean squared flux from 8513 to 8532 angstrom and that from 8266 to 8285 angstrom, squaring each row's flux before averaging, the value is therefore 244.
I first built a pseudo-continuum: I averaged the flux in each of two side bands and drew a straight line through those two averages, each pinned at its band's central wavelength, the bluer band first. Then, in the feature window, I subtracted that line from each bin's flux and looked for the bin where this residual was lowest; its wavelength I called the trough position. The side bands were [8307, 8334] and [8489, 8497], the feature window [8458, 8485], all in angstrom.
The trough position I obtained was 8467.77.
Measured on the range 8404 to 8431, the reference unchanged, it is 8428.87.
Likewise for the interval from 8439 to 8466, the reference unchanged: 8459.98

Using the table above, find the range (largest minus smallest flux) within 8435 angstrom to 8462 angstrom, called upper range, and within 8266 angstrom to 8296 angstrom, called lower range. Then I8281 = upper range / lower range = 2.0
